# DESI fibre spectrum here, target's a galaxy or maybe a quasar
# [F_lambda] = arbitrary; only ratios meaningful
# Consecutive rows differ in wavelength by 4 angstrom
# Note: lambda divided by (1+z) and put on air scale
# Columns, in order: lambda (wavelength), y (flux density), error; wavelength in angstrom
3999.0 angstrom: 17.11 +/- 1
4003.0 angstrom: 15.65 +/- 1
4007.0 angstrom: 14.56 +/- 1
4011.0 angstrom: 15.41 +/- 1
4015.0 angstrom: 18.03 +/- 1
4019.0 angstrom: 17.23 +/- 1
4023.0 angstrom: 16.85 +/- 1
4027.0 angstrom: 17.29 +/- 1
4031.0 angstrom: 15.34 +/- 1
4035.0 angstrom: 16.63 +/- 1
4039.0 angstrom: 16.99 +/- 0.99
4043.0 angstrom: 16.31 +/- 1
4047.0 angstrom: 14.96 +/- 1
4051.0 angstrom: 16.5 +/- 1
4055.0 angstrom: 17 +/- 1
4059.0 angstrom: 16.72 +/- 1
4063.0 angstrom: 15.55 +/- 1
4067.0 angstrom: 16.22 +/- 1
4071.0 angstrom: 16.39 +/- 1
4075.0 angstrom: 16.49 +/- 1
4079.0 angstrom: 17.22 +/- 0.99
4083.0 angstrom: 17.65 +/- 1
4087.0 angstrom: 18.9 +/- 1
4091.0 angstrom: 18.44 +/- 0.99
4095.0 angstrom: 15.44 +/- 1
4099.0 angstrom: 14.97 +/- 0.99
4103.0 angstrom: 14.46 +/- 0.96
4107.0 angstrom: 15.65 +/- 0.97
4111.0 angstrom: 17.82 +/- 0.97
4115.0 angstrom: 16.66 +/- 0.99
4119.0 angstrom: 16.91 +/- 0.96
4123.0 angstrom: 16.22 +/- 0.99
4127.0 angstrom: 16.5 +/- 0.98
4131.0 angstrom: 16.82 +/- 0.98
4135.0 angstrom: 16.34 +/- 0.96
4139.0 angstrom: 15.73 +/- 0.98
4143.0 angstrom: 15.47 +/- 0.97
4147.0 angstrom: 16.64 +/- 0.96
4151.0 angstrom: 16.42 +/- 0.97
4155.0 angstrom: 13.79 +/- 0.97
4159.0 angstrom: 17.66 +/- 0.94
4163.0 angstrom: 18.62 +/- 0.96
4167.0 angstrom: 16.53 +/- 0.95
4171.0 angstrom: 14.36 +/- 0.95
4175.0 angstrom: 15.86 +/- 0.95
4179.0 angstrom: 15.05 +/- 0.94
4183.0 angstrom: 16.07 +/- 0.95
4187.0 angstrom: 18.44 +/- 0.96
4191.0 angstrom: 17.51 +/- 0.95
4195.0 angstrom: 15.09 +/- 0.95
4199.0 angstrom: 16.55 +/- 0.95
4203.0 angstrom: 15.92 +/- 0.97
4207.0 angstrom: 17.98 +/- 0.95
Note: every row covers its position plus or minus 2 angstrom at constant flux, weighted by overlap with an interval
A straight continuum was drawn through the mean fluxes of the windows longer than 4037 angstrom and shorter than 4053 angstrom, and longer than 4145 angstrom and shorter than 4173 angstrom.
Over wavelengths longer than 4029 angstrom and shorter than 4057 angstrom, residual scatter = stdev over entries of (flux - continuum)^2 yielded 0.5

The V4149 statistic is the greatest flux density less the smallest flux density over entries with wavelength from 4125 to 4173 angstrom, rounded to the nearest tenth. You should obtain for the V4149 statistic 4.8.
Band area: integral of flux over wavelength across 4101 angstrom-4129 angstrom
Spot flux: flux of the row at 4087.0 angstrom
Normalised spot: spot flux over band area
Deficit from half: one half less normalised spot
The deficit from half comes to 0.459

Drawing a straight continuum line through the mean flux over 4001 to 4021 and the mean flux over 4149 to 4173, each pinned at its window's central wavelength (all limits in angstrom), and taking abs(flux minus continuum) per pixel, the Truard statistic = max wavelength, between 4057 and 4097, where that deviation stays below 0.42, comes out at 4075.0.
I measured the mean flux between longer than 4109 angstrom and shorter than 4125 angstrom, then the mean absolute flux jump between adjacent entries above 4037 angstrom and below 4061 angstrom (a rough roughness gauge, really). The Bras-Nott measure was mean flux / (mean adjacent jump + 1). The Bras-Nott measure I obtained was 9.0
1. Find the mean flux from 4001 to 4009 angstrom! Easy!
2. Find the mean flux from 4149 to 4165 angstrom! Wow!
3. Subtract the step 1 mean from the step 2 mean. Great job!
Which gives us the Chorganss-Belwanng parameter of 1.52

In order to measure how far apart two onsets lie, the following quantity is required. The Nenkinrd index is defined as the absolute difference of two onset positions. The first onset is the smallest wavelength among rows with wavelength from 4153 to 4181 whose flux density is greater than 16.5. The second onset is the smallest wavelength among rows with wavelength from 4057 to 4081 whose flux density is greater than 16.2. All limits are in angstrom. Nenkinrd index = 100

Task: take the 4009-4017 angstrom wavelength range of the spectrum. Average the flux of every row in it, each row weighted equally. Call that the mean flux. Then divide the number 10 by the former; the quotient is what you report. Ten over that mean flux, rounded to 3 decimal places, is 0.598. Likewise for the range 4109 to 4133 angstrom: 0.594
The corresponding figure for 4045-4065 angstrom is 0.619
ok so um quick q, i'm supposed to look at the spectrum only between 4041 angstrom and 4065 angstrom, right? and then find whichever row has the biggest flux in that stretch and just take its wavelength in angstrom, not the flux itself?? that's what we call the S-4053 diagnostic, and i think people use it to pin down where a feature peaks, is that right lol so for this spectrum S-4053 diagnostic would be 4055.0 angstrom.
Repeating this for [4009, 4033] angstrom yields 4015.0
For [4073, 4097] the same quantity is 4087.0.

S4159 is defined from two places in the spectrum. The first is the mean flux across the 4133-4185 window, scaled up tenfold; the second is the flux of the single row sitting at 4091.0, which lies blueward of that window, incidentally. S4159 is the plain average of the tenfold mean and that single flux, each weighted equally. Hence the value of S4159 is 89.4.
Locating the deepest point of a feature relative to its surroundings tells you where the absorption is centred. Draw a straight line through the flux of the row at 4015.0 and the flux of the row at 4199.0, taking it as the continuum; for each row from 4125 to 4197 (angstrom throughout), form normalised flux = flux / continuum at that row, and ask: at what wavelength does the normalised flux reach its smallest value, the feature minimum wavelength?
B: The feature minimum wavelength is 4155.0 angstrom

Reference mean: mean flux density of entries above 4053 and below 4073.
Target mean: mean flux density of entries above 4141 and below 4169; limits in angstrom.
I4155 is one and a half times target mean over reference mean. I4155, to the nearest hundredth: 1.51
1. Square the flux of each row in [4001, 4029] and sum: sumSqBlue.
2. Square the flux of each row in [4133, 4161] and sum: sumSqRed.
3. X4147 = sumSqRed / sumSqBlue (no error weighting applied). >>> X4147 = 0.95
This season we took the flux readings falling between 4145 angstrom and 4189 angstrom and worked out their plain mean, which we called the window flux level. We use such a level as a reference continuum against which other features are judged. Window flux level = 16.3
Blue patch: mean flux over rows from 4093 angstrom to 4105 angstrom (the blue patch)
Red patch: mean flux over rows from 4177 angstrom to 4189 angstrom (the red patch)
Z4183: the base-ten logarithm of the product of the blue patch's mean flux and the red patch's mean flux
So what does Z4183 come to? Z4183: 2.39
